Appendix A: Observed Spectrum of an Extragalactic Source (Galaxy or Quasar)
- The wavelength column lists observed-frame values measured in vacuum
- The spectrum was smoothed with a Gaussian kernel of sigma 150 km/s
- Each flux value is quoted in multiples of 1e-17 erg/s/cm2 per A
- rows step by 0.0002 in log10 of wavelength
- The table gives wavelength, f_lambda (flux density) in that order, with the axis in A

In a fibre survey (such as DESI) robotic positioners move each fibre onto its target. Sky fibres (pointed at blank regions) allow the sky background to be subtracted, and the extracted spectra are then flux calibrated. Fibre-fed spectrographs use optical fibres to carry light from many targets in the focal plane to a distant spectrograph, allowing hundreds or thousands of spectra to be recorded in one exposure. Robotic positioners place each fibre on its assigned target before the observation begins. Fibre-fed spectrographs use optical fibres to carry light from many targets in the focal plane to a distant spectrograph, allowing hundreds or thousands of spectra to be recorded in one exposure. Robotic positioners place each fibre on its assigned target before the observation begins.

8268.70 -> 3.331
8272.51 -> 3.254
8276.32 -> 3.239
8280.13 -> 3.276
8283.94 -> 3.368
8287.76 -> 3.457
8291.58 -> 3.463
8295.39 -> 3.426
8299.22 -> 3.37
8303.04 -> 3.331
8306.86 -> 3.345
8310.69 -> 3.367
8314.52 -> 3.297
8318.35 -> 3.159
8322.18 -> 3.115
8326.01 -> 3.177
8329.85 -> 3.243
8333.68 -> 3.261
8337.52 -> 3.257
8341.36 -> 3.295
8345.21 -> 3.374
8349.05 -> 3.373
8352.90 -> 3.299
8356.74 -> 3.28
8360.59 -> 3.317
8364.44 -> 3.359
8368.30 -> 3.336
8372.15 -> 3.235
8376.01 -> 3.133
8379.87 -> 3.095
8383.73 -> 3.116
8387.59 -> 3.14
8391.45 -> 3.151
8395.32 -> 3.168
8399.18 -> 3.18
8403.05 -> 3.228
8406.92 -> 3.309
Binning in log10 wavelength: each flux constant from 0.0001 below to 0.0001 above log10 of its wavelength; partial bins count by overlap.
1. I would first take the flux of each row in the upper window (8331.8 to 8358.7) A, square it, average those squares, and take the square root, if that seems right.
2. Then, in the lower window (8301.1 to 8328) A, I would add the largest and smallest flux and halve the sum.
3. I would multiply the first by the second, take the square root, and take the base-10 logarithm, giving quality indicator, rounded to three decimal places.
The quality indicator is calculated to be 0.515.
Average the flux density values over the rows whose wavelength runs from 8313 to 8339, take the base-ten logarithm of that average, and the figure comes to 0.507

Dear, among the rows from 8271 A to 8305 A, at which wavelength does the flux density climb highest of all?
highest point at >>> 8291.58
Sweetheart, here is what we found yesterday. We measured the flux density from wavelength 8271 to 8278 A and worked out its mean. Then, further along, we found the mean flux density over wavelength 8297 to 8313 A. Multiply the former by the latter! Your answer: 10.9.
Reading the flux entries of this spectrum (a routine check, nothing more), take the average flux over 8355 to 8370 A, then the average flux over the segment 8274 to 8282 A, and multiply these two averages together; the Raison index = 10.82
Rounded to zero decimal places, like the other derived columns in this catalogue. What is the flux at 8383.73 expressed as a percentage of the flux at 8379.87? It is 101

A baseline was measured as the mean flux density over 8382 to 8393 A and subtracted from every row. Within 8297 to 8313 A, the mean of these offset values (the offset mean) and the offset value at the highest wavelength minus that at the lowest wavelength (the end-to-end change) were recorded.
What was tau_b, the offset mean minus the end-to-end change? 0.2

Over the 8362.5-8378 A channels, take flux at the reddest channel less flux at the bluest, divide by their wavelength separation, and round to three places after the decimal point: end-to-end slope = -0.020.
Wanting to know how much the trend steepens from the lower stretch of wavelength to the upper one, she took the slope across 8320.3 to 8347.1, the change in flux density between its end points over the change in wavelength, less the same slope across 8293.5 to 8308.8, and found 0.018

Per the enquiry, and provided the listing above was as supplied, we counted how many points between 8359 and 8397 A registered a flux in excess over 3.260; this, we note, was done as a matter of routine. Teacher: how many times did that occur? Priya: 3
